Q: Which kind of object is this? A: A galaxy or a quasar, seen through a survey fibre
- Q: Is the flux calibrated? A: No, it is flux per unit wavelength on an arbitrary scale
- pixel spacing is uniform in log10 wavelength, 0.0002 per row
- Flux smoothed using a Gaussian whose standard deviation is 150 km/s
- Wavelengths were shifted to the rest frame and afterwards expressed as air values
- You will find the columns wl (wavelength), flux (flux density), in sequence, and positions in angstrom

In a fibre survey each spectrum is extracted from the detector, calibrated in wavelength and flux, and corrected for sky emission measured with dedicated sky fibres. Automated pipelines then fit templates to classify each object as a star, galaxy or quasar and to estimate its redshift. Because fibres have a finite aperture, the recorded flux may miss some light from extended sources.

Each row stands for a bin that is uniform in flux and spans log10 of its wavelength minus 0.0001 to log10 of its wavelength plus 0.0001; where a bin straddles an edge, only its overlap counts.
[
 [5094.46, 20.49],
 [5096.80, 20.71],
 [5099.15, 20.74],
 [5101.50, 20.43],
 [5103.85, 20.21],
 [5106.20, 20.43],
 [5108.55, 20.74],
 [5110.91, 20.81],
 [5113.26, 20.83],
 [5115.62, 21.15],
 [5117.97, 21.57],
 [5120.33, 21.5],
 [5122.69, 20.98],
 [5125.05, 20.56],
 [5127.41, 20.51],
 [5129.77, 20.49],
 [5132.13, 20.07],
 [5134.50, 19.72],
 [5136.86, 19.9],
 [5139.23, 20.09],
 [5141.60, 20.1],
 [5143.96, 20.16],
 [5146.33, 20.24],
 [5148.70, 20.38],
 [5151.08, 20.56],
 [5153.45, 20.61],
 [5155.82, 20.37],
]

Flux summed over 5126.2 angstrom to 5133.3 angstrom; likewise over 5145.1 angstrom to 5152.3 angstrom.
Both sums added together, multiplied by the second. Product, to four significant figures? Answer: 7479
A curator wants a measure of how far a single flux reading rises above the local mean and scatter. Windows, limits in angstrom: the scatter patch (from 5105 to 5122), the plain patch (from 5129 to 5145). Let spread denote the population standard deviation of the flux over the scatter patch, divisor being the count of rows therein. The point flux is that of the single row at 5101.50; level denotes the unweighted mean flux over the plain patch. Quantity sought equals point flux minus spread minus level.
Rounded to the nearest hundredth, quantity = -0.03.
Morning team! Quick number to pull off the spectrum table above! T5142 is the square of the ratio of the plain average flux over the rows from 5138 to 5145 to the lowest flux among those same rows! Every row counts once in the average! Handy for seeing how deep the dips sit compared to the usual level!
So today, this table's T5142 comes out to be 1.00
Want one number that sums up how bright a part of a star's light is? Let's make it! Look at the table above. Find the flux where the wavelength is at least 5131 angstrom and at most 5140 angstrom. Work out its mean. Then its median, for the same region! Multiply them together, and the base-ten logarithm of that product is 2.60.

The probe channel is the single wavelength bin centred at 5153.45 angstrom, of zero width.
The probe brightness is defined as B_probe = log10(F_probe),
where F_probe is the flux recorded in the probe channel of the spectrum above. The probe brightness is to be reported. 1.31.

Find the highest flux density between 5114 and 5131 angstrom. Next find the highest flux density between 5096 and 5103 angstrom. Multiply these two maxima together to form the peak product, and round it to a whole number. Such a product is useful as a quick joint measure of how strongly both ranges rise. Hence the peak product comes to 447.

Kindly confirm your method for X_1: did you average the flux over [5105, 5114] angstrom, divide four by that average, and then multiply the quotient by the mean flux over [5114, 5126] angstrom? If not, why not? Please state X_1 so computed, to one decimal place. 4.1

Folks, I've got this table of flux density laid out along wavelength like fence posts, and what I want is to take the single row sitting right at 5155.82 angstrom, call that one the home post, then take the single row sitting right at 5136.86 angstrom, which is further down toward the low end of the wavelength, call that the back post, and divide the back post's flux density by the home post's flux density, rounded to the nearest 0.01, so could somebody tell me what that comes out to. 0.98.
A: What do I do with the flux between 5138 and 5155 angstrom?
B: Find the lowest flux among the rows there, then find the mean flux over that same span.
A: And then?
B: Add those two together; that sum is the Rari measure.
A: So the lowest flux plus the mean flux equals 40.4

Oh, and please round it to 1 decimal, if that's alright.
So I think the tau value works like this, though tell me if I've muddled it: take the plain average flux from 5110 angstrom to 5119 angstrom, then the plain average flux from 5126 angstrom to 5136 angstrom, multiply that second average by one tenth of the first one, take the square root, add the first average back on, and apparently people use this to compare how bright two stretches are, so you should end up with 27.6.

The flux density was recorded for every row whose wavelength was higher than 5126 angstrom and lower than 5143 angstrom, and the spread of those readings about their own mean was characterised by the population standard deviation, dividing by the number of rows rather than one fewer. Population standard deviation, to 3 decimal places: 0.268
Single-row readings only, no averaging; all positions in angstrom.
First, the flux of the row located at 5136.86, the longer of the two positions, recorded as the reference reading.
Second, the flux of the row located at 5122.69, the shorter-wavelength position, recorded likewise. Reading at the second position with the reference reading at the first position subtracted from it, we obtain 1.1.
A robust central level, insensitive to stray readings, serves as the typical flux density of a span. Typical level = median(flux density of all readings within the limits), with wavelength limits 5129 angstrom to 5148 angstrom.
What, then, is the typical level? 20.1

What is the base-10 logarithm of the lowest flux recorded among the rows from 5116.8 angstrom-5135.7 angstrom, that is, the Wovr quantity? 1.29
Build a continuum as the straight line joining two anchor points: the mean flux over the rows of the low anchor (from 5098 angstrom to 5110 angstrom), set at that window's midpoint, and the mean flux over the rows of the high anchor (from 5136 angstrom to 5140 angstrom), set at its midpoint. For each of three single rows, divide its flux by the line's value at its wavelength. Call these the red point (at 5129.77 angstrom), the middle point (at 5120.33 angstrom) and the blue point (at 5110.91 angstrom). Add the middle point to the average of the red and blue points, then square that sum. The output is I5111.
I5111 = 4.33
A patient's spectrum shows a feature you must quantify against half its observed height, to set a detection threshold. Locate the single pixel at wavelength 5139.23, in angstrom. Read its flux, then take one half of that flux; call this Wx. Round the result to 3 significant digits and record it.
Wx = 10.0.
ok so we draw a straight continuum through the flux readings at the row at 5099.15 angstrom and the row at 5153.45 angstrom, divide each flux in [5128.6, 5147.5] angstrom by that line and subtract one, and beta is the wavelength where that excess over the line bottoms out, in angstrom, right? 5134.50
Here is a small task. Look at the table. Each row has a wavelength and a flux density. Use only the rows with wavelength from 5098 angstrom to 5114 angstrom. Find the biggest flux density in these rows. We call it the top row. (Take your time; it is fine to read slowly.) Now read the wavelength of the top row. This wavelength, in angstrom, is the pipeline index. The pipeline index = 5113.26 angstrom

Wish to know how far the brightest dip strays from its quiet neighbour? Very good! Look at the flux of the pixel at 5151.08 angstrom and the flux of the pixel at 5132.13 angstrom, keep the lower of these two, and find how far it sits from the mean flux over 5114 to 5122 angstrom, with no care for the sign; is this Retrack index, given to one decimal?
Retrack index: 1.3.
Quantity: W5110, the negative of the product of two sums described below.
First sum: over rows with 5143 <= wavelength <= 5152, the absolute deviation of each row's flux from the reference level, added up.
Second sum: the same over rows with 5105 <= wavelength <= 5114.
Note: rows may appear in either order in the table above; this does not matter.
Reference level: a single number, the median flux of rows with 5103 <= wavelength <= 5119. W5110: -1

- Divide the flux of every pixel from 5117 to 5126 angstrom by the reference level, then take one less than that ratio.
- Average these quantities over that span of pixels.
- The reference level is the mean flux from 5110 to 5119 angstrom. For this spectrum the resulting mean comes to 0.003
